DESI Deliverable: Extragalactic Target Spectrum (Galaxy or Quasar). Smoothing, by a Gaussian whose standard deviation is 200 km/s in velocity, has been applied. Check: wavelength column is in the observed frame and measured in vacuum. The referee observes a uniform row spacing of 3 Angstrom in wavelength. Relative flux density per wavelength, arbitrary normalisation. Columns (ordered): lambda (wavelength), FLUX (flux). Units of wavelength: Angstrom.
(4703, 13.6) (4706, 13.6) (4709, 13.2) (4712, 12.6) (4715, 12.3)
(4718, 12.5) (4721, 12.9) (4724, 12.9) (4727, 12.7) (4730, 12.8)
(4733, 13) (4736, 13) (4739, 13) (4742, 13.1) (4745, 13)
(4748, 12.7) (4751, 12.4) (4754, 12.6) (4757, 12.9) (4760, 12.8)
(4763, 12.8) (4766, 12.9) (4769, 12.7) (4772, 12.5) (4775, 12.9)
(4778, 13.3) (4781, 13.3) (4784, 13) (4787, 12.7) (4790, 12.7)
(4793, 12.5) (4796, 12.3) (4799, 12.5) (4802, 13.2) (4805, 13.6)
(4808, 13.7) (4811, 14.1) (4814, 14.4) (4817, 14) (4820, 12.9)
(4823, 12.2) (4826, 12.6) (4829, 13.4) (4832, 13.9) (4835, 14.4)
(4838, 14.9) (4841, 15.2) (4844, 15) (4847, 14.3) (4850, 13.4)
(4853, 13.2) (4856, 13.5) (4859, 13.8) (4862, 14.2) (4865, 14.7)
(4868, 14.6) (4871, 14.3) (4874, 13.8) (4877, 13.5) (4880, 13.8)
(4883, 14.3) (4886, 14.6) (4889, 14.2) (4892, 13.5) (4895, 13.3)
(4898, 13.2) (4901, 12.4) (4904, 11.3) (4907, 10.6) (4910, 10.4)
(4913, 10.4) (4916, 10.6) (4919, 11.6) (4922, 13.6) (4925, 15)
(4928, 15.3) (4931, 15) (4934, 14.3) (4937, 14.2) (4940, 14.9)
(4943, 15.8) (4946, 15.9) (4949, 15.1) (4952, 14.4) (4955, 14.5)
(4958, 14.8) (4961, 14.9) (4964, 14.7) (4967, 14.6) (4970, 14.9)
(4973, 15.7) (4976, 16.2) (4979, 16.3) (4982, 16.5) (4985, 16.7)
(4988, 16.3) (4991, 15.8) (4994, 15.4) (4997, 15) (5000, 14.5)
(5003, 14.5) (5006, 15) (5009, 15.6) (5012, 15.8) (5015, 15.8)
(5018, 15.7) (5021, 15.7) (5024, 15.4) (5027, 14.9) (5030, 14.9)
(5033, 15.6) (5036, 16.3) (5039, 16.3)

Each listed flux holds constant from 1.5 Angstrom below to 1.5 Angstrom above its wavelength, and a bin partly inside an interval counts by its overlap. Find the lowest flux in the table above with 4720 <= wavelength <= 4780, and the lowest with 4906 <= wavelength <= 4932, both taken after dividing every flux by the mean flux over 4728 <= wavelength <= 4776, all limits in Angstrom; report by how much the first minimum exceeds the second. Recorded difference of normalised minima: 0.16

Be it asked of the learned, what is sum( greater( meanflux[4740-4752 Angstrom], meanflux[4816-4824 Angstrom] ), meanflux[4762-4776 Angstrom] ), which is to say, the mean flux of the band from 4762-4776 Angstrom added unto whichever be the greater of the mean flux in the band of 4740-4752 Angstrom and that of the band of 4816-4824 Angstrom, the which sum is 25.8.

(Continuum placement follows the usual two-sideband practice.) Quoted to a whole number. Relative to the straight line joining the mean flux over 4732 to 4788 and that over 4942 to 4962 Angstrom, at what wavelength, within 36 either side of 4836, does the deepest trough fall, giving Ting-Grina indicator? 4823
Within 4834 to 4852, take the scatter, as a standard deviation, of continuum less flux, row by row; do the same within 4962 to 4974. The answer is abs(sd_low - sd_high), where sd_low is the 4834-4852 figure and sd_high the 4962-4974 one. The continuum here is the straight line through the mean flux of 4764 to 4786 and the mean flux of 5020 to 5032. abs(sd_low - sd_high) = 0.22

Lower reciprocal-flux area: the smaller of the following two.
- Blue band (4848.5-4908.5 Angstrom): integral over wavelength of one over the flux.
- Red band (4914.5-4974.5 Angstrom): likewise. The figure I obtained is 4.2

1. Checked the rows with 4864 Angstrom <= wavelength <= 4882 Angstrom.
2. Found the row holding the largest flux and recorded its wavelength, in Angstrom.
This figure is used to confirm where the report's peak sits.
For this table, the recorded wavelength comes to 4865 Angstrom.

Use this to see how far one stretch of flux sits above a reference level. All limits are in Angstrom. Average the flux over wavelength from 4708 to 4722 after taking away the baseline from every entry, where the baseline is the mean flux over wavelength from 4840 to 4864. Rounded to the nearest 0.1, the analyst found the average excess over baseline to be -1.4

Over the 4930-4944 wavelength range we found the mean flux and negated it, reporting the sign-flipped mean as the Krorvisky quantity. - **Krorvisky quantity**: -14.8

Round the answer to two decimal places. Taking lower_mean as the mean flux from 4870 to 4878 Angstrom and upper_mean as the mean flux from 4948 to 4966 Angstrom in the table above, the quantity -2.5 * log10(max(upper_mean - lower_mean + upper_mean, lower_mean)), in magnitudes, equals -2.98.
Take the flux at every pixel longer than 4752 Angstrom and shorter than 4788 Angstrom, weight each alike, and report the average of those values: 12.9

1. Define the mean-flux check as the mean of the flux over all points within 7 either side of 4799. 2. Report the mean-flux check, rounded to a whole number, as 13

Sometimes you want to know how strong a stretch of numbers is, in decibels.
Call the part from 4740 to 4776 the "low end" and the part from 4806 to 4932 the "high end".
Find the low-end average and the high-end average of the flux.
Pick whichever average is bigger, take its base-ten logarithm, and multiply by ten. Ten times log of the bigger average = 11.3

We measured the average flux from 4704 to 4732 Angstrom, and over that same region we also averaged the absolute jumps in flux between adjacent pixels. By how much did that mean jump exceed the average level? -12.6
